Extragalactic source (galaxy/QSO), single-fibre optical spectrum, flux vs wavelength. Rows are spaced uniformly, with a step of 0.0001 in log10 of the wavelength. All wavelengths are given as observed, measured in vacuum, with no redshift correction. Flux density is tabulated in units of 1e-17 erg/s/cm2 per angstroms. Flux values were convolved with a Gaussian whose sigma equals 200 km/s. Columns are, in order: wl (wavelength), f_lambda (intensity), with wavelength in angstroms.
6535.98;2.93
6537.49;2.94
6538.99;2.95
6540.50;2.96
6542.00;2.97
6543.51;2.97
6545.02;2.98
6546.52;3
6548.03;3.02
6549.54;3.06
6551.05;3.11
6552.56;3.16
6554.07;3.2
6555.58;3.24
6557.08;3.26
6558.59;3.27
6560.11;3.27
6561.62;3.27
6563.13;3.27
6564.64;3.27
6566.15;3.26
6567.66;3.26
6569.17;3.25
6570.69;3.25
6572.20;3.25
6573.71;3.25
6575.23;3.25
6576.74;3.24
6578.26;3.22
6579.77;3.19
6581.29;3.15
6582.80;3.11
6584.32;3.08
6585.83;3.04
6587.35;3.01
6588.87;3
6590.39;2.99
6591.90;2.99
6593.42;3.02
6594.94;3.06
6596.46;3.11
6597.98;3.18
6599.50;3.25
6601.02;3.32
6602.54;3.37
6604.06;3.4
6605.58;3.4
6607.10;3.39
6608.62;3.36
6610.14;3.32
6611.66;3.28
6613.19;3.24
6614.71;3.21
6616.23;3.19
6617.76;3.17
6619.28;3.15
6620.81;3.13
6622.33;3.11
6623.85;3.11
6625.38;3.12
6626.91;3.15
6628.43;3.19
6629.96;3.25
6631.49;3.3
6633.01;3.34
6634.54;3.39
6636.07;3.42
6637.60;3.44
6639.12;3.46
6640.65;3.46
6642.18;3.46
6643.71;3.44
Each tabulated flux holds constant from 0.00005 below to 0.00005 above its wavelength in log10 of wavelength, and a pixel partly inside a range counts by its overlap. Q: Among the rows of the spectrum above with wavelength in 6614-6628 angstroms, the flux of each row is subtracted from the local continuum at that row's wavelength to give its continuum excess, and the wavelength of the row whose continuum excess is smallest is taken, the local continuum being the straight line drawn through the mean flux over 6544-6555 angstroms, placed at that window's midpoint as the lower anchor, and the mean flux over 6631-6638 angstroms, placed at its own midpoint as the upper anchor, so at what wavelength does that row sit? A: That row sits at 6614.71 angstroms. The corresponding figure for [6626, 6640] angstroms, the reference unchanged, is 6639.12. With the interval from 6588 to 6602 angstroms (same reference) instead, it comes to 6601.02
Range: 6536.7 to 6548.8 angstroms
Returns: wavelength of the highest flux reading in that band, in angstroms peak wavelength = 6548.03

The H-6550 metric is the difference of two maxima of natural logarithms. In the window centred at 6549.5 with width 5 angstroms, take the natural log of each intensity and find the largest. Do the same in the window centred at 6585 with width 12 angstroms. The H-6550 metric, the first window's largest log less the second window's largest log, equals -0.03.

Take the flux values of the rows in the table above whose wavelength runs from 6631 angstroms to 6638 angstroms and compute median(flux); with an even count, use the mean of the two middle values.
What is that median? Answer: 3.39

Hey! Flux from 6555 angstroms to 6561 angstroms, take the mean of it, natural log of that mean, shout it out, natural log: 1.182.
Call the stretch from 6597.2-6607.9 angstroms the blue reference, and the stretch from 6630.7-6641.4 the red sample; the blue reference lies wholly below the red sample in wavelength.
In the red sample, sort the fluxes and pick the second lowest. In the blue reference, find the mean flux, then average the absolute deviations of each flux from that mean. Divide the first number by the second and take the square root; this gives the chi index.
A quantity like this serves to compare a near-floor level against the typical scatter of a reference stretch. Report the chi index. 7.0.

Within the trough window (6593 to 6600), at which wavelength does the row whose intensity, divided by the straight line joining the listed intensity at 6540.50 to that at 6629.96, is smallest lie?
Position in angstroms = 6593.42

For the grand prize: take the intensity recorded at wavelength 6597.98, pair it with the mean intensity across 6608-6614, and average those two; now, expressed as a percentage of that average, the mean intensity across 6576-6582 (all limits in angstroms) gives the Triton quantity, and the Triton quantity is 99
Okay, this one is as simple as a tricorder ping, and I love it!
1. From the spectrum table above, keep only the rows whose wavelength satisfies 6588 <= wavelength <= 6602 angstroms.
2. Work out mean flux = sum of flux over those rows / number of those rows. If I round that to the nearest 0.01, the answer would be 3.10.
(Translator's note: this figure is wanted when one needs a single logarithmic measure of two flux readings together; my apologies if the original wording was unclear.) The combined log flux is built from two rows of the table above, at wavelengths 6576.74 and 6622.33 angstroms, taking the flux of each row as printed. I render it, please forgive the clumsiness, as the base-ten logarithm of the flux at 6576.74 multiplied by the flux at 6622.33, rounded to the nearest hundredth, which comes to 1.00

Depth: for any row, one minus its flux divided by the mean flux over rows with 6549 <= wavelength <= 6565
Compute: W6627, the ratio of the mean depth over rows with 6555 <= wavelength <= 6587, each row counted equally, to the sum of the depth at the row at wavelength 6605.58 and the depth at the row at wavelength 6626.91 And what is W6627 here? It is 0.0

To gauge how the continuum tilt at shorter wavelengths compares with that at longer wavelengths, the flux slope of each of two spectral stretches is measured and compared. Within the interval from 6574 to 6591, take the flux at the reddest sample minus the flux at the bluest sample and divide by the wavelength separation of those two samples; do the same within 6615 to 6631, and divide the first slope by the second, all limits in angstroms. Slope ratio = -3.9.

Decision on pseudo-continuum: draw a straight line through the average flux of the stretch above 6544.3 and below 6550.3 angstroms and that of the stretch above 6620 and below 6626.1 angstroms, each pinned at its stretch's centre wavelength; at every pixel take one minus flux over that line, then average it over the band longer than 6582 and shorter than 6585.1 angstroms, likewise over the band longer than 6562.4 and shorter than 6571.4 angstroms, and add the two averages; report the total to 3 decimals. -0.082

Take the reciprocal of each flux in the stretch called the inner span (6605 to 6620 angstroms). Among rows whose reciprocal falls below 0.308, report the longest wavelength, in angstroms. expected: 6611.66 angstroms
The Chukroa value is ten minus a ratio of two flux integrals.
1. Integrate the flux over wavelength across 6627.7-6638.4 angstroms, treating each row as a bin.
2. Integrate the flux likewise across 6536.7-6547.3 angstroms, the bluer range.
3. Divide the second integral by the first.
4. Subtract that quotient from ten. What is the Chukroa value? 9.12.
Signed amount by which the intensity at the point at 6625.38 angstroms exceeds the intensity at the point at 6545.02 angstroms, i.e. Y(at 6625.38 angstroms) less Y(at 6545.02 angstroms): 0.14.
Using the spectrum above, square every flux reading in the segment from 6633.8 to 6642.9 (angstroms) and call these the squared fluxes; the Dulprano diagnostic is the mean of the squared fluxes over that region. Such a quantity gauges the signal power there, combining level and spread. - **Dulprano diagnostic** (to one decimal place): 11.8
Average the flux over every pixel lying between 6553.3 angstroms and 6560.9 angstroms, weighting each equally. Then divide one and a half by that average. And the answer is 0.462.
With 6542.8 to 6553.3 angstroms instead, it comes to 0.493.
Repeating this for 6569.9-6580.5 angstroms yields 0.464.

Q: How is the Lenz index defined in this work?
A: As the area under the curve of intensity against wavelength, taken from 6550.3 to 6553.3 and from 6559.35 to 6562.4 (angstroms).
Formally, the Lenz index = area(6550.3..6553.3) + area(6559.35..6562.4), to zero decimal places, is 19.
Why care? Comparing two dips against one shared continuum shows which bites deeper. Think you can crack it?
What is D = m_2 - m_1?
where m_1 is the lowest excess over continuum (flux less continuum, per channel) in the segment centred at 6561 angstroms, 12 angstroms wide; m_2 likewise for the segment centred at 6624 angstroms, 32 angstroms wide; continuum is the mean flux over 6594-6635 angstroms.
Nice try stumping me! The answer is -0.13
